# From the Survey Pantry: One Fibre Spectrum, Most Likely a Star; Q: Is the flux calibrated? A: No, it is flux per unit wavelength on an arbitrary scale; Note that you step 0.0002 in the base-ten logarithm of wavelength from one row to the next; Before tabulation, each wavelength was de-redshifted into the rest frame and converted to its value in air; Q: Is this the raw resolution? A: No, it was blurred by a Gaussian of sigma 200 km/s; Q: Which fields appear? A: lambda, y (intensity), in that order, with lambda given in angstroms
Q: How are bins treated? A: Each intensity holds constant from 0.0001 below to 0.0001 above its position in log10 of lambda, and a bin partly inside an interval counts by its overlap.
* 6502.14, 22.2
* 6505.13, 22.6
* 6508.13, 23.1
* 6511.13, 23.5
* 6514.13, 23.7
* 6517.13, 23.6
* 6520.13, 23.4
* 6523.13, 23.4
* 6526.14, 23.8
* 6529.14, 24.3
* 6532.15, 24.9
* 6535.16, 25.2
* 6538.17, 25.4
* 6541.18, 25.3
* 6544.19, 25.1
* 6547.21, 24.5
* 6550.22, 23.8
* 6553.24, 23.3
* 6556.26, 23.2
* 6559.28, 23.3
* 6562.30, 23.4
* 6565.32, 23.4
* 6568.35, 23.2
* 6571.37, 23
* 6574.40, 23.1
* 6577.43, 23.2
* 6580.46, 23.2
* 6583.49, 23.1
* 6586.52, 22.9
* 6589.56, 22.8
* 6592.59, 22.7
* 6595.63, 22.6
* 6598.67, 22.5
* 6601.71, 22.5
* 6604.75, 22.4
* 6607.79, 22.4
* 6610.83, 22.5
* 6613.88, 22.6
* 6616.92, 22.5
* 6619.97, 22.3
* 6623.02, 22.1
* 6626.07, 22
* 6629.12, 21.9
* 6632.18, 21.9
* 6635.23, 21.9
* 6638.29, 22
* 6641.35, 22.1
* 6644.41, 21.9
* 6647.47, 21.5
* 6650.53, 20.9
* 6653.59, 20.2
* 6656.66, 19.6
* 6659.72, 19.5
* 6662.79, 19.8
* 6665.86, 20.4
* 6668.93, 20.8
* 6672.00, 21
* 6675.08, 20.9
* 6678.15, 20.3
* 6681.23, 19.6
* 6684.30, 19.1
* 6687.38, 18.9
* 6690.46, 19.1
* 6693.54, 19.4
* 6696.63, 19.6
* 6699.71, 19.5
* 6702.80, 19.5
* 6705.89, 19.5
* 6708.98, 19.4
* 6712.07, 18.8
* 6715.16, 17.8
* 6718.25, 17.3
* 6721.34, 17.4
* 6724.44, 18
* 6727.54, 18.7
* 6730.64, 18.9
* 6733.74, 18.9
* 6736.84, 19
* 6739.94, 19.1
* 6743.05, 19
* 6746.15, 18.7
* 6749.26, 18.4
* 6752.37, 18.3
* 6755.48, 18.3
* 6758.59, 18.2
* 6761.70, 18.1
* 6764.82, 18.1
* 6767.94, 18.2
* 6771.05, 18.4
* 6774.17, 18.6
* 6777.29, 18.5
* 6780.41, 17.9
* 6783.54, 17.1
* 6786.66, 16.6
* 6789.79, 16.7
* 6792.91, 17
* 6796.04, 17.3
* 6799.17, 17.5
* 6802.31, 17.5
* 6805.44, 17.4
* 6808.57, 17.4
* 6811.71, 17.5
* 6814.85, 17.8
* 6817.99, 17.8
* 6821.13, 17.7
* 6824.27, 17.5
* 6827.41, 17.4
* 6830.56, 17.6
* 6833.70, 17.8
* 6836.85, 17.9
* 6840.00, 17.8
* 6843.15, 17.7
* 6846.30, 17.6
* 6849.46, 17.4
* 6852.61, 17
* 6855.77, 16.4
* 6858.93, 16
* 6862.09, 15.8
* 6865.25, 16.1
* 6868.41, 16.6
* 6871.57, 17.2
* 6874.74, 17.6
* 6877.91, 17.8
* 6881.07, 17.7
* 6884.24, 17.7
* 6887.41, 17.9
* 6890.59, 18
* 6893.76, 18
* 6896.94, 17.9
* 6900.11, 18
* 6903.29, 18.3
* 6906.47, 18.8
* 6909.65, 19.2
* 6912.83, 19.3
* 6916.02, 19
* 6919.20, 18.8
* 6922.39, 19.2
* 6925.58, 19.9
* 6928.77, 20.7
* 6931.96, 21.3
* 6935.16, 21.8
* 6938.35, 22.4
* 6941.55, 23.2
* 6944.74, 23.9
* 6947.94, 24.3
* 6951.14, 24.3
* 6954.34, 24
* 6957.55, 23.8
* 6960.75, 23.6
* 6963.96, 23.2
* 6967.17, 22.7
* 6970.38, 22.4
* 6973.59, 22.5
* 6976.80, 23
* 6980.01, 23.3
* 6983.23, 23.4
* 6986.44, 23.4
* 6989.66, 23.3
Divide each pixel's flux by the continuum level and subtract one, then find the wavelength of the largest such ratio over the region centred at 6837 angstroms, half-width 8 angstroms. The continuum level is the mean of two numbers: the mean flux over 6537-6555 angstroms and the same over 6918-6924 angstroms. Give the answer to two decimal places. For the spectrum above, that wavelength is 6836.85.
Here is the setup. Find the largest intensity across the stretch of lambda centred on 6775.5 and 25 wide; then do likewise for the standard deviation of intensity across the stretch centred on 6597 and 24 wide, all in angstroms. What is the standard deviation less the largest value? -18.4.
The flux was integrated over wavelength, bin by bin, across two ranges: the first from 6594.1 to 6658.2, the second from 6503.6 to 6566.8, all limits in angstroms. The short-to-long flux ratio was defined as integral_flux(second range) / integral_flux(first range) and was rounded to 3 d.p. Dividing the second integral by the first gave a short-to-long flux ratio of 1.076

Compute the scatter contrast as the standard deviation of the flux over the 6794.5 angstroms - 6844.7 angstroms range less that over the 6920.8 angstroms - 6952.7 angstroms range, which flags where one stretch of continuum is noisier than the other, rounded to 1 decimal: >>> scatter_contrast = -1.6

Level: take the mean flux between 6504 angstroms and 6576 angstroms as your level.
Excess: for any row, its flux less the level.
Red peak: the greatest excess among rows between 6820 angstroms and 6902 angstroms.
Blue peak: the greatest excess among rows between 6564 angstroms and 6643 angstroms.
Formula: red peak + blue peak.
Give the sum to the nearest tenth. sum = -6.2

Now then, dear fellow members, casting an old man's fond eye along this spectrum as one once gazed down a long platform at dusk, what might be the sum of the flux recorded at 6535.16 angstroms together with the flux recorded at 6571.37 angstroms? 48.2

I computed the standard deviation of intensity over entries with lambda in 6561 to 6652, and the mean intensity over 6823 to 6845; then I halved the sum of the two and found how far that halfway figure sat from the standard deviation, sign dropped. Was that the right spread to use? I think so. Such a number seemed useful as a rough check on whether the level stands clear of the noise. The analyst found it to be 8.5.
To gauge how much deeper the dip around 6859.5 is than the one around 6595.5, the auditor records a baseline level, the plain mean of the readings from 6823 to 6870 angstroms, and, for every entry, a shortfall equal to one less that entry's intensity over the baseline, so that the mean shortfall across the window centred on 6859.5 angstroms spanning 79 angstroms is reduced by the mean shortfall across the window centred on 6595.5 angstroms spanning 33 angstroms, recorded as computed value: 0.31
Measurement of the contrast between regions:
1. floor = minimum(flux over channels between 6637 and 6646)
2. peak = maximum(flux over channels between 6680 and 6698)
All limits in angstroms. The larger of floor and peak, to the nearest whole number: 22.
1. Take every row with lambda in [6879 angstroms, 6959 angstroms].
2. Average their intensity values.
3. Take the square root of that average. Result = 4.5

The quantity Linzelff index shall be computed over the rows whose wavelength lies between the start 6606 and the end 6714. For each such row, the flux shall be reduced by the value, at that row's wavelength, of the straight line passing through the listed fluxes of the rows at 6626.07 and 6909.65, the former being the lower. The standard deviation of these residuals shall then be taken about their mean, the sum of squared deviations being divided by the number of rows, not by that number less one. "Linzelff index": 1.0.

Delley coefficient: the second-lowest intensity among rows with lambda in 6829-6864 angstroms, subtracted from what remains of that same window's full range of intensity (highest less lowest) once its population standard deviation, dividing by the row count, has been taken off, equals -14.6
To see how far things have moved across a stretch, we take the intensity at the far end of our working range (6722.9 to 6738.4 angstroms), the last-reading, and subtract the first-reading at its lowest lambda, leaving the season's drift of 1.0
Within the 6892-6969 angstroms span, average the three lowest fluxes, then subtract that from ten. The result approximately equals -8.0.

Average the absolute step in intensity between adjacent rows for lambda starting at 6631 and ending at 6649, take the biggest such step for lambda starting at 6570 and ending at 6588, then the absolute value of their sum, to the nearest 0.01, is 0.36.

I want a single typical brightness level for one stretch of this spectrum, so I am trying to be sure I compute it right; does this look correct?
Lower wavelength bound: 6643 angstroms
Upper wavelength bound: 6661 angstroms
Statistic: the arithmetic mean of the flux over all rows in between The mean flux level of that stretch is 20.6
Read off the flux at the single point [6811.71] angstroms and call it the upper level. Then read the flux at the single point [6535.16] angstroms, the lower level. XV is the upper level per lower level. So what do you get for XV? 0.69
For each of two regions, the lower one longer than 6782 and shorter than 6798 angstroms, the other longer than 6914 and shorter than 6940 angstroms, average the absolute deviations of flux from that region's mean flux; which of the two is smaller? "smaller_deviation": 0.23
